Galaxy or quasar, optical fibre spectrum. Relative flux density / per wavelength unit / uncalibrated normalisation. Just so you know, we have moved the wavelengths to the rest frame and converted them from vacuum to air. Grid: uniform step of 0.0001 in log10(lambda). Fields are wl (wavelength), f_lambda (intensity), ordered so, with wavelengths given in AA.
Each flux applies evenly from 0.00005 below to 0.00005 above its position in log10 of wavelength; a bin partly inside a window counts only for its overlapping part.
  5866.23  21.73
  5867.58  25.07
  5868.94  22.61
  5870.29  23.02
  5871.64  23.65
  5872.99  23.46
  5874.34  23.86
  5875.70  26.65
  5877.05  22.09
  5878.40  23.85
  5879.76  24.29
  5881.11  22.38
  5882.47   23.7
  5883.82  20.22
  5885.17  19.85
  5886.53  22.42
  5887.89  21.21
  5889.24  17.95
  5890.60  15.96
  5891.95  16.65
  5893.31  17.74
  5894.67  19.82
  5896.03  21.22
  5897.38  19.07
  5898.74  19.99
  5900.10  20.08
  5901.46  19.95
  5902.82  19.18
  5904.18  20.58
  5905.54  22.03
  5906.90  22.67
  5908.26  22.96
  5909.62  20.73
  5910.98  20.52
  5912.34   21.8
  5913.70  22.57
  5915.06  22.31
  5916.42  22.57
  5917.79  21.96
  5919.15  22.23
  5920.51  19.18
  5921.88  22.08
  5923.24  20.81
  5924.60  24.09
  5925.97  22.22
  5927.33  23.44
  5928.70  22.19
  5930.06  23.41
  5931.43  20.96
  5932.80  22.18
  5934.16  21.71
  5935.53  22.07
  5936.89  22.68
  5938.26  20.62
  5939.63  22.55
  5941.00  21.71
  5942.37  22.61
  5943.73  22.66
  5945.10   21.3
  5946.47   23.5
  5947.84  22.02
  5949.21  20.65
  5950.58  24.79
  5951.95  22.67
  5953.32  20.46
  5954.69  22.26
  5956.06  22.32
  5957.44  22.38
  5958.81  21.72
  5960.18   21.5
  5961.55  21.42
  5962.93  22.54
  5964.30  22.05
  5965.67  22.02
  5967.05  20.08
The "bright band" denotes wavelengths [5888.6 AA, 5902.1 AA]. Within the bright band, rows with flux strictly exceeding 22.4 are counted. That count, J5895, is 0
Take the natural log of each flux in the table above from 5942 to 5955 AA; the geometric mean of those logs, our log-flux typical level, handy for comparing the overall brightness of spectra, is 3.10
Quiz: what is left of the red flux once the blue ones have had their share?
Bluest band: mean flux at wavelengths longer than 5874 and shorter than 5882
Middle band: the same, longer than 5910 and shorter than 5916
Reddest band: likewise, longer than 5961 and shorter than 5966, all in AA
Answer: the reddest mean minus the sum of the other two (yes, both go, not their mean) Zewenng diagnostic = -23.6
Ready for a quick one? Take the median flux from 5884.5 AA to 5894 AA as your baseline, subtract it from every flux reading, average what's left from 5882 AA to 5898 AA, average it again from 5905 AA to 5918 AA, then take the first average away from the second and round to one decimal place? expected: 2.4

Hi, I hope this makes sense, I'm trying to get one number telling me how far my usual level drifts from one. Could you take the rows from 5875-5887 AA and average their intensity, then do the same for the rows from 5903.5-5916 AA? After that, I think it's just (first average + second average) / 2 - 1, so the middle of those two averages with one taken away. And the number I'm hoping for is 21.3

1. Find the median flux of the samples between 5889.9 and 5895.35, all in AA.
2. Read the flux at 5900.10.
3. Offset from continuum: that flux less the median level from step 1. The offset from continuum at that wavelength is 2.9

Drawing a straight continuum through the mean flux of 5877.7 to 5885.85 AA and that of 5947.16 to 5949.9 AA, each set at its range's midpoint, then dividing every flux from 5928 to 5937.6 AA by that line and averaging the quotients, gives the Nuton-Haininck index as 1.03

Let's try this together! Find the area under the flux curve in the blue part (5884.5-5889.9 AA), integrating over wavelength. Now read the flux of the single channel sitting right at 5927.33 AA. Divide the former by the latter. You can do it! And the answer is 4.7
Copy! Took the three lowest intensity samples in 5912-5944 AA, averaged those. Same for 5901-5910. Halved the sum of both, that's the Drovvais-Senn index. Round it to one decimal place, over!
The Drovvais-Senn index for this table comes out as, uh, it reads 20.1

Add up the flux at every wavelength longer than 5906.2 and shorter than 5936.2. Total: 485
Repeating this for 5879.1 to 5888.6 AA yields 154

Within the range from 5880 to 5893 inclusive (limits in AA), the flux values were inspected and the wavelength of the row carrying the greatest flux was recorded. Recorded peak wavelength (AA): 5882.47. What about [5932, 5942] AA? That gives 5936.89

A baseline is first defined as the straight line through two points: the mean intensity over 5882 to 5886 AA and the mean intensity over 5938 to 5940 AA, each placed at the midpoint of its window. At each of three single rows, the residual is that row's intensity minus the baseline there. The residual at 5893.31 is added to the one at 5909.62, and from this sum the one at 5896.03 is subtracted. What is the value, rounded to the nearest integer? -4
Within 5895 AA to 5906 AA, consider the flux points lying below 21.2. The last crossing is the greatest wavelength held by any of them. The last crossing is 5904.18 AA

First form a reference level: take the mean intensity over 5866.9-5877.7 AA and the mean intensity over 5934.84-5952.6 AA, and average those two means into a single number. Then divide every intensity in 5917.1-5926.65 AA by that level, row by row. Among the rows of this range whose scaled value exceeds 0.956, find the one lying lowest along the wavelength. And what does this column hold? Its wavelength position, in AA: 5919.15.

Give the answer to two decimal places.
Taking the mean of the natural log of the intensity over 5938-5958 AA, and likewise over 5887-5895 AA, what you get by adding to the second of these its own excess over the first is 2.70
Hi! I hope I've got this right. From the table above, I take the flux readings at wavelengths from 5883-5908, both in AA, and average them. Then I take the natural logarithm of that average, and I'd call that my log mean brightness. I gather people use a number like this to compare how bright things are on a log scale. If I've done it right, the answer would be 2.99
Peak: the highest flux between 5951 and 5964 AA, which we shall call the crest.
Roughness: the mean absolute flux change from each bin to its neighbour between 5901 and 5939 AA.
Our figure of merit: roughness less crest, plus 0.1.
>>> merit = -21.3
